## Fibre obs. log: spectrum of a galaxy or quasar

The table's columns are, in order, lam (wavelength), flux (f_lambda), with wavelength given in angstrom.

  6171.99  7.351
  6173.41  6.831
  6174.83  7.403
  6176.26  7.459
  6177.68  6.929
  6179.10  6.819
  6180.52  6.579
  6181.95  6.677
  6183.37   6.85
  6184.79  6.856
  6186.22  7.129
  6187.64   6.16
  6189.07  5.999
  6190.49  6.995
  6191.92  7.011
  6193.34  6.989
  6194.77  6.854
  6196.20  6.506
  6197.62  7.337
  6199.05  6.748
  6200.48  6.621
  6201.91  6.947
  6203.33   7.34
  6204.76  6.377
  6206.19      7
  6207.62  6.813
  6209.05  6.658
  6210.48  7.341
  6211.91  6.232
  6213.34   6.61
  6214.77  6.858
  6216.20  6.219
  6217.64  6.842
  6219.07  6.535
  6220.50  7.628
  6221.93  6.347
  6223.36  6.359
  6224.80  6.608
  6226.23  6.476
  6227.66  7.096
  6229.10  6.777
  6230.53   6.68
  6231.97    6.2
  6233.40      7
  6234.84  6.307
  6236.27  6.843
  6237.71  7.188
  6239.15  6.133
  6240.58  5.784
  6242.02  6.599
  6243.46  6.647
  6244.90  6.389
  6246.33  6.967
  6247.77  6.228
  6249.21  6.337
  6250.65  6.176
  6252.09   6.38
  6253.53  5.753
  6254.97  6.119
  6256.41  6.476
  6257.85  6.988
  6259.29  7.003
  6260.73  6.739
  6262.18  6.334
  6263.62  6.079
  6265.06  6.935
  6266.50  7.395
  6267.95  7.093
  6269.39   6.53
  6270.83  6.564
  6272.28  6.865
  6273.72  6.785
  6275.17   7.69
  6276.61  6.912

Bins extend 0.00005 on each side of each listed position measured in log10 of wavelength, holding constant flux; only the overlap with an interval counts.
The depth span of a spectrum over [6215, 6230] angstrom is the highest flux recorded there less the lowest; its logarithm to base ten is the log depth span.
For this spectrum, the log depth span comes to 0.15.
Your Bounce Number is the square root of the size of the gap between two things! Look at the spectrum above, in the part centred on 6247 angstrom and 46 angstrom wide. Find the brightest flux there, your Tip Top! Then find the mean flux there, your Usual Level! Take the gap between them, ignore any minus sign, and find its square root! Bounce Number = 0.908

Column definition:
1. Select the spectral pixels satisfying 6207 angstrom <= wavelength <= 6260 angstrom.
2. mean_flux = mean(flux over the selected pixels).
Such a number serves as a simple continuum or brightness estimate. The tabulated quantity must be 6.58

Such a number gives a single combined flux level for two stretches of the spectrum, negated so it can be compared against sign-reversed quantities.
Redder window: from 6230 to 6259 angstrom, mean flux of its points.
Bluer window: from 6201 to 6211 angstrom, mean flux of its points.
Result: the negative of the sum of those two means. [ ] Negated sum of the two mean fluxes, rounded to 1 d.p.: -13.4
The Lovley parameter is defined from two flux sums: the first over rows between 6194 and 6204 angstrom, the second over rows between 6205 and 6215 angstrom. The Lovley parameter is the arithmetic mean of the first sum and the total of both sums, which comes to 72.1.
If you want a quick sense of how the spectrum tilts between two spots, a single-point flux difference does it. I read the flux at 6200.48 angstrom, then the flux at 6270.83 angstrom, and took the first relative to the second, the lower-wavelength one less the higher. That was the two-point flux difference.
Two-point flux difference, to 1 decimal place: 0.1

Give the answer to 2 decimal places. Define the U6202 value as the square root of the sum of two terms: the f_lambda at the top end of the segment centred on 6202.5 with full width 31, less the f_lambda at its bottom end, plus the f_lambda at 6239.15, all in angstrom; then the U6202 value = 2.61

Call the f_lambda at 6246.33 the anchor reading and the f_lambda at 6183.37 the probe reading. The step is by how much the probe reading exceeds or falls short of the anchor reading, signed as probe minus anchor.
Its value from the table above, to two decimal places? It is -0.12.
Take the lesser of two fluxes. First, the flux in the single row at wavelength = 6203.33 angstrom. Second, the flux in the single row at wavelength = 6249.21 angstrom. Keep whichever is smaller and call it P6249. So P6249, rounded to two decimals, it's 6.34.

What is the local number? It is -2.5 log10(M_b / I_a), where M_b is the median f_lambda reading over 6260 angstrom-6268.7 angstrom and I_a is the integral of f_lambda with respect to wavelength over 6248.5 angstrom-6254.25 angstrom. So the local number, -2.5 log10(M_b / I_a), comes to 1.8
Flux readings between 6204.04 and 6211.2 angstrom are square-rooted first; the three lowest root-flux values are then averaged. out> 2.57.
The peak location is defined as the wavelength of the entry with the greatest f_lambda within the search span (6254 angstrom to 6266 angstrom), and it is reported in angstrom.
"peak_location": 6259.29 angstrom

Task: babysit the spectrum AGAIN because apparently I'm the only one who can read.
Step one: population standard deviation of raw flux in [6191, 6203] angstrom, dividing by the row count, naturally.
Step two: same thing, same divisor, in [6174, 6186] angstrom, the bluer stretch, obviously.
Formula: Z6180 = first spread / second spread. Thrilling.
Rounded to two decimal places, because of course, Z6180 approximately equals 0.81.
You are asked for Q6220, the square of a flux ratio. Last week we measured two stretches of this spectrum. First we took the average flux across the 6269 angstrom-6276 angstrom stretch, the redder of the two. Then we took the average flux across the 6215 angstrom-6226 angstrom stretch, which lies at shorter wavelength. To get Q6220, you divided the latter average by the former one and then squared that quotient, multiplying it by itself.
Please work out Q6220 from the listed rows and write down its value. 0.93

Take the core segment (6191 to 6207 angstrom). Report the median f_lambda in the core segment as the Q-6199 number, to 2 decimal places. 6.95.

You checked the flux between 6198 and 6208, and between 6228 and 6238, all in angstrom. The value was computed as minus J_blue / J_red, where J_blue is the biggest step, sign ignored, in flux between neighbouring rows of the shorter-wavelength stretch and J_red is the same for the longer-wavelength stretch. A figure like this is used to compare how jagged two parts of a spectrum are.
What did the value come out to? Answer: -1.2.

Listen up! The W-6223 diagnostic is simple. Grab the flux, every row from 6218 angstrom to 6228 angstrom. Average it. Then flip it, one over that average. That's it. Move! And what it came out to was 0.149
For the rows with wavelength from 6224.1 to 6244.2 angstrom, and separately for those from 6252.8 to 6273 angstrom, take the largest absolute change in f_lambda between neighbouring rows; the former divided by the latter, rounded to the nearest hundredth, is 1.23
